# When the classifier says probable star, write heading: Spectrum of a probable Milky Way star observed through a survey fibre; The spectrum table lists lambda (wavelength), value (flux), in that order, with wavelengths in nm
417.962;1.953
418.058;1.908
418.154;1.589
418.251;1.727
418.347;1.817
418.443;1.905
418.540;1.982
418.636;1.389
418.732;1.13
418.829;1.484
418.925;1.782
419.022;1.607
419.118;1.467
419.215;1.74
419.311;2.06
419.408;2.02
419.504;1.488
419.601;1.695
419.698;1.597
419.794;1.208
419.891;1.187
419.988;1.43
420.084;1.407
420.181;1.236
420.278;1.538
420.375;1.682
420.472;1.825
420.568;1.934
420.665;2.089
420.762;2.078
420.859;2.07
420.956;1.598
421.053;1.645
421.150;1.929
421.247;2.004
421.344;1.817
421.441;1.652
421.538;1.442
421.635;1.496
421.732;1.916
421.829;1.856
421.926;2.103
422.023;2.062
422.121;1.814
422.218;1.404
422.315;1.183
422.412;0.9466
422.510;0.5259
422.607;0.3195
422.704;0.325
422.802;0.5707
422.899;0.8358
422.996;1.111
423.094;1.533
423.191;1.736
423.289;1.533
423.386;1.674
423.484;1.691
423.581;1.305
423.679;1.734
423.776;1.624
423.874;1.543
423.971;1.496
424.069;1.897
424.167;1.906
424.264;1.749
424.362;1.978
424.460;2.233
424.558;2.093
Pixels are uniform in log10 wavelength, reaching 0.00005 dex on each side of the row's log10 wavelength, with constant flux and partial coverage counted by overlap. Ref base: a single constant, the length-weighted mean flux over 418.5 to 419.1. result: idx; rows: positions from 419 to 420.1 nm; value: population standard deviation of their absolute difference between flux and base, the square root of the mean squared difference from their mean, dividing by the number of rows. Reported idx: 0.159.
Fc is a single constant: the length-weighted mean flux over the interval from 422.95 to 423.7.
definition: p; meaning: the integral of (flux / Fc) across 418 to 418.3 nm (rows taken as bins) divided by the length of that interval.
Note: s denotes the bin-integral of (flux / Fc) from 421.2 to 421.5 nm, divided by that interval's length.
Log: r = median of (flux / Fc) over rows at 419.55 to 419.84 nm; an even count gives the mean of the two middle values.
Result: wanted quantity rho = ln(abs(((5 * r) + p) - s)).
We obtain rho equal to 1.64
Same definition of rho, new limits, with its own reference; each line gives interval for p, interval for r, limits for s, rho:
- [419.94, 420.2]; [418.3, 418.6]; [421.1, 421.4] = 1.77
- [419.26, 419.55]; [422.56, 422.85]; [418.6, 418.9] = 0.32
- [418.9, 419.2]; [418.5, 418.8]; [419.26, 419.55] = 1.48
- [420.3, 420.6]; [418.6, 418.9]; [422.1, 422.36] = 1.56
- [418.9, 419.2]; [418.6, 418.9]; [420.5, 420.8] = 1.45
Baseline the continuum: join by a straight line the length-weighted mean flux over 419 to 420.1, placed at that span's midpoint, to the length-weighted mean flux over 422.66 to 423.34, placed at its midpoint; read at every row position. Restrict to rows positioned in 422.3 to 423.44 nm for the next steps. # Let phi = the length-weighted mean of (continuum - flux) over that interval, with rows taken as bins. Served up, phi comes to 0.10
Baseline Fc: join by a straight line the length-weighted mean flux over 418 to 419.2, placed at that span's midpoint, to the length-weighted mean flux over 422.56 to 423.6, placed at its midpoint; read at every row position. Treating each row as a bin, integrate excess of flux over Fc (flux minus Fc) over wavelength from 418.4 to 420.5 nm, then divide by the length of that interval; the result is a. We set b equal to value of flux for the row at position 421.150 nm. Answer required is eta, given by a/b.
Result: 0.01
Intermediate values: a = 0.02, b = 1.929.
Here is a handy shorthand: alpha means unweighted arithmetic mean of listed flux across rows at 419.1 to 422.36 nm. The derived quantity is 1.70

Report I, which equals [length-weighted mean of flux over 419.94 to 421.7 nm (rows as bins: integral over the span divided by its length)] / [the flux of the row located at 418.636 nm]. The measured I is 1.2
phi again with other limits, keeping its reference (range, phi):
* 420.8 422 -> -0.48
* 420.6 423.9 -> -0.30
